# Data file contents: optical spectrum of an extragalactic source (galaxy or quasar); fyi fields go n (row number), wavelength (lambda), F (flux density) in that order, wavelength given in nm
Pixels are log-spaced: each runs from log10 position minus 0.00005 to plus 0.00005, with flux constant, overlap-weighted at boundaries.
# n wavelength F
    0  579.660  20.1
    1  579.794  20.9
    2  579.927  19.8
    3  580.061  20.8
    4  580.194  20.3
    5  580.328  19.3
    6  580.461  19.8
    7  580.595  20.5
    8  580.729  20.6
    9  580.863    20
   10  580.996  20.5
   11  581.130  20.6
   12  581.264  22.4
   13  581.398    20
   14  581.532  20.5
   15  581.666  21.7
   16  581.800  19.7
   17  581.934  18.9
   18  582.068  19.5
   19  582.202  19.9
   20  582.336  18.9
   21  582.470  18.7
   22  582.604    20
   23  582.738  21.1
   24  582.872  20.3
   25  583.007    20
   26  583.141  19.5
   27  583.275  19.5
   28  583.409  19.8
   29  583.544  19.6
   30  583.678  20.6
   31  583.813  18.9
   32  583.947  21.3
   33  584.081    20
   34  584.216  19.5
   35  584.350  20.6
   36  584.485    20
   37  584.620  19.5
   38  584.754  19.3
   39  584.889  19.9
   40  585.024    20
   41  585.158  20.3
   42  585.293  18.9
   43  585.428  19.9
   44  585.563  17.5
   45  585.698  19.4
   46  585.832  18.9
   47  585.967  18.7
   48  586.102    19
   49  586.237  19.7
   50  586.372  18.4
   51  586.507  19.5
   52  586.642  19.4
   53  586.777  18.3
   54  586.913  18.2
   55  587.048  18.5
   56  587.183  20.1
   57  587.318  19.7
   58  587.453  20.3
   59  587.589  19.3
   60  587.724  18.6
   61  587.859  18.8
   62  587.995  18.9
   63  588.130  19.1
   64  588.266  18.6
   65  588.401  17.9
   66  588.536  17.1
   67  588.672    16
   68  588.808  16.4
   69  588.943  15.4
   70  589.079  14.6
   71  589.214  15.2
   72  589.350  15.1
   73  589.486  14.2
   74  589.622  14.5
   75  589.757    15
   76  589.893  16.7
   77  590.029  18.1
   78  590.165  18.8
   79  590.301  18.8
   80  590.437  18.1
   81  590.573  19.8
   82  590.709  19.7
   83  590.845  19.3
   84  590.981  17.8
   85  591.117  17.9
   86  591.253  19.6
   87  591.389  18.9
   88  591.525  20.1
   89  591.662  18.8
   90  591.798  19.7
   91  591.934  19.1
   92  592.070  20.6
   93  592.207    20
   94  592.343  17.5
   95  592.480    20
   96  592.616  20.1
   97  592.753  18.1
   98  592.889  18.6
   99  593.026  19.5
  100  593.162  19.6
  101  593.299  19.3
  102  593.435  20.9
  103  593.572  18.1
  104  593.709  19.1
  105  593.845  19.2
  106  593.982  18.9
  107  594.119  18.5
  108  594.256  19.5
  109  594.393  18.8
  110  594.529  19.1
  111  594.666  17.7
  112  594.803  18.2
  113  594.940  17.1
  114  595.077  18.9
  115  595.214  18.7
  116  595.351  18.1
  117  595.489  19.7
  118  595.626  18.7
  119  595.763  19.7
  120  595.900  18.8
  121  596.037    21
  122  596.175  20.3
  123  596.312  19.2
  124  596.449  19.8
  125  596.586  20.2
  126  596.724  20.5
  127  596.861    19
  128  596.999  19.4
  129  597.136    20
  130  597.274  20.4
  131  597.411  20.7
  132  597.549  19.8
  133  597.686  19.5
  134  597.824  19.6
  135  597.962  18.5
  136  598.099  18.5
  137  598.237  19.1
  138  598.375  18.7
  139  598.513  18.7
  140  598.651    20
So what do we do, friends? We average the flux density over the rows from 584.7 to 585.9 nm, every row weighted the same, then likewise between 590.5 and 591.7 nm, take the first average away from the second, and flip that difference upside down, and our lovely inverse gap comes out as -4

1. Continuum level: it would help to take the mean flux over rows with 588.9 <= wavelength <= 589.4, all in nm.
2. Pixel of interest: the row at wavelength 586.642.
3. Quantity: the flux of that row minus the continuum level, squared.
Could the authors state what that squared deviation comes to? 19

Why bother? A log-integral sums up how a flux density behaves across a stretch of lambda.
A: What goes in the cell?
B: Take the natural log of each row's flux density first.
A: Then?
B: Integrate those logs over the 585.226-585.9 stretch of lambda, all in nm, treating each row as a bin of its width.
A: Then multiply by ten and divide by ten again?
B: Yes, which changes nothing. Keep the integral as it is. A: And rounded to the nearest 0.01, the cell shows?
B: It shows 1.98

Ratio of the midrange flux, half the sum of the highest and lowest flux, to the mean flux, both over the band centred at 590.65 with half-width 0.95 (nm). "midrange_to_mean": 0.95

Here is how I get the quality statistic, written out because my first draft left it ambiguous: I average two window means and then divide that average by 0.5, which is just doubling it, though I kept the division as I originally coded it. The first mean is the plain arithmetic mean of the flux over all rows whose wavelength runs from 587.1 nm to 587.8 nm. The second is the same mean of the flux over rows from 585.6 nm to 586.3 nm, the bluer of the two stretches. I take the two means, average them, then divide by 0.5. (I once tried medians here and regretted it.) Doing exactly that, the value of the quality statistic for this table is 38.7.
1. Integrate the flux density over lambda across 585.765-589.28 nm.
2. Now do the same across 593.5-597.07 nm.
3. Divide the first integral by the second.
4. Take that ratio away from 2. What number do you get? 1.06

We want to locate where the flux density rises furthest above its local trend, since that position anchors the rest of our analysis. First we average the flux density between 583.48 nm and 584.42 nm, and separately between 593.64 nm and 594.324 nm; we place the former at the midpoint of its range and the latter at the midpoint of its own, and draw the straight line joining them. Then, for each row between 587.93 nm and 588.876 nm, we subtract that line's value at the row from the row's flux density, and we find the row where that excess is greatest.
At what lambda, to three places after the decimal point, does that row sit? 588.130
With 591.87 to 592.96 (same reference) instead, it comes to 592.070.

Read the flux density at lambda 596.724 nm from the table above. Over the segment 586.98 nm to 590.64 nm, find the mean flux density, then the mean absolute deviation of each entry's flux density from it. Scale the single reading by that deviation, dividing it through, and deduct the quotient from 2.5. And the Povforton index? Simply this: -10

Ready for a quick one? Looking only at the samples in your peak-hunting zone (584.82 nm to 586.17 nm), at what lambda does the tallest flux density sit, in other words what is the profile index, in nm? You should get 585.158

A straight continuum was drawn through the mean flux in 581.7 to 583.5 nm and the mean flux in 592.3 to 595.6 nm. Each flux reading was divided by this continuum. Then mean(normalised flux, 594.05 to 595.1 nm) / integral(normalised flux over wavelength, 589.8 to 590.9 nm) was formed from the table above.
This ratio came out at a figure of 0.92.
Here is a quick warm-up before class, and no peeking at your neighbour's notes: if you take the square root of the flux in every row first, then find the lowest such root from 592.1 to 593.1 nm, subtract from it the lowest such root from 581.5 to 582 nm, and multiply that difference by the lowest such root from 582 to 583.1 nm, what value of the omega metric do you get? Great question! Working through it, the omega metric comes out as -0.71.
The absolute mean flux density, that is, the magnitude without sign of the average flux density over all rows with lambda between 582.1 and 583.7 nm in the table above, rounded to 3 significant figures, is 19.8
